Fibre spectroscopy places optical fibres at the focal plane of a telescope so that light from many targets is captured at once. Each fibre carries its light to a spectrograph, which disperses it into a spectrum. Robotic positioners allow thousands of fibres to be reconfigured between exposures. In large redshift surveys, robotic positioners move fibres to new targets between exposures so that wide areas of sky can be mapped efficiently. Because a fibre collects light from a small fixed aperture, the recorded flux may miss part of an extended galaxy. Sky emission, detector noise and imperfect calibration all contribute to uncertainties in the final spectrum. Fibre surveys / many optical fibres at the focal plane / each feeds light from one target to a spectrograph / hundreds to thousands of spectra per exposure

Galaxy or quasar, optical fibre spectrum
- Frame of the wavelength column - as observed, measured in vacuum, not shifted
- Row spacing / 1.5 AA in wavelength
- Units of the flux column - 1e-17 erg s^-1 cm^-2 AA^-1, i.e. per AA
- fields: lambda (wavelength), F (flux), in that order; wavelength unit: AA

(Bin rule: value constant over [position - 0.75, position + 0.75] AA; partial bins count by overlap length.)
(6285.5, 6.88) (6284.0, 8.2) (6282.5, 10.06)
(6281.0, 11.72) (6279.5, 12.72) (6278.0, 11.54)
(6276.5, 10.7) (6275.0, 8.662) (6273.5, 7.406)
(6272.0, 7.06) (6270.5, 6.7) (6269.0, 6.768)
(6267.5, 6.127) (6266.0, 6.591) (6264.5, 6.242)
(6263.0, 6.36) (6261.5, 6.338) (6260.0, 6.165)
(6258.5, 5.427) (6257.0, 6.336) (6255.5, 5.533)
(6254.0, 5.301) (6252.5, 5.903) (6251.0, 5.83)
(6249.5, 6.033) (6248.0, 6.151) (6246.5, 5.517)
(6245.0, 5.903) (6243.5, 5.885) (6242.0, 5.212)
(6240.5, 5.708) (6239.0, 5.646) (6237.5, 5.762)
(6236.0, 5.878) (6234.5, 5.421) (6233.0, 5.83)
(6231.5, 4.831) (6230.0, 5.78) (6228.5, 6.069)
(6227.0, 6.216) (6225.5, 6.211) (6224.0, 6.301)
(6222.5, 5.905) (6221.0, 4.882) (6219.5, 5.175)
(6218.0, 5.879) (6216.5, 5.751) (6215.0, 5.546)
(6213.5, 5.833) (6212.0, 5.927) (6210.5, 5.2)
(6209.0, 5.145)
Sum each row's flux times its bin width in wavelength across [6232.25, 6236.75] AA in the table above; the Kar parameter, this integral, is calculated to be 26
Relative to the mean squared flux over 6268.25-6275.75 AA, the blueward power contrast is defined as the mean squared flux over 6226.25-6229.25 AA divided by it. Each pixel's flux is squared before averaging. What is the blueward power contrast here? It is 0.7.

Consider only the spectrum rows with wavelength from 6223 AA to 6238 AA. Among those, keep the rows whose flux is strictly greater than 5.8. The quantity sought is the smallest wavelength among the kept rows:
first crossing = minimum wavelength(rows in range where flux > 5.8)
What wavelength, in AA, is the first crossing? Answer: 6224.0 AA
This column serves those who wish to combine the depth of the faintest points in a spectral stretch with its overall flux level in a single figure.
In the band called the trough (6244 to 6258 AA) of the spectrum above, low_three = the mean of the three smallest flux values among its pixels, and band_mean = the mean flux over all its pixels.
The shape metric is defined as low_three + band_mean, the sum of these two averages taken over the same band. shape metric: 11.3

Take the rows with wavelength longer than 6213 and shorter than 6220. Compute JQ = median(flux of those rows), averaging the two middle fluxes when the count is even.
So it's 5.8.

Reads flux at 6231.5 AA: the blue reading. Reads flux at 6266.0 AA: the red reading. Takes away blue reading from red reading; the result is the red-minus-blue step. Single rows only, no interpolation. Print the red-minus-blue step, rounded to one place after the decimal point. 1.8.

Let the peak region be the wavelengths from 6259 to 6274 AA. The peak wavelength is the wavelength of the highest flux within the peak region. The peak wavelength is 6273.5 AA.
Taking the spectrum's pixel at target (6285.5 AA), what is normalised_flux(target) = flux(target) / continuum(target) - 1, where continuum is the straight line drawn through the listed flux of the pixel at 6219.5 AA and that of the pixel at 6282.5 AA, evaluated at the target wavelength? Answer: -0.33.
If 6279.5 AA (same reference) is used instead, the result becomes 0.29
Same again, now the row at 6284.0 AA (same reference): -0.19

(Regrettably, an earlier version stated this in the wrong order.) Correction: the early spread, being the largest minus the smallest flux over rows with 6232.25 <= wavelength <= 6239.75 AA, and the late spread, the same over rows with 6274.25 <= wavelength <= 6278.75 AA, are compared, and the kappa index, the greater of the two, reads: 2.88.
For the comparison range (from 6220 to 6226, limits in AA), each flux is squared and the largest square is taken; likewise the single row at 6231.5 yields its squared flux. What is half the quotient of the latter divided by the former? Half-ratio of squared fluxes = 0.294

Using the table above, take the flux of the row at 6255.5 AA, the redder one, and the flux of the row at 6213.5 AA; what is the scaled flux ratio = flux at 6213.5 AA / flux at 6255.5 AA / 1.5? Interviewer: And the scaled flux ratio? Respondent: 0.70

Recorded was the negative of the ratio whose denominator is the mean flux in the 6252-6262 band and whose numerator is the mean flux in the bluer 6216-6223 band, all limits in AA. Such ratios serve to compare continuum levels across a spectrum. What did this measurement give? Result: -0.94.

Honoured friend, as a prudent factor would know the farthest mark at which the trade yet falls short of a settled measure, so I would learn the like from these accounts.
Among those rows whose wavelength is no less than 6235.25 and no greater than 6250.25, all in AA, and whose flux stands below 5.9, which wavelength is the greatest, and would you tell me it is 6246.5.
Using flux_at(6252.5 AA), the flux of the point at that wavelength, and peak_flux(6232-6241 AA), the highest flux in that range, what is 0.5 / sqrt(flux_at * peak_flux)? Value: 0.0849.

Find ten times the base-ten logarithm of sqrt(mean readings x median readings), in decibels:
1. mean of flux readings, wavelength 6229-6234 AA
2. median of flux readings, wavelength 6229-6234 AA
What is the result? 7.5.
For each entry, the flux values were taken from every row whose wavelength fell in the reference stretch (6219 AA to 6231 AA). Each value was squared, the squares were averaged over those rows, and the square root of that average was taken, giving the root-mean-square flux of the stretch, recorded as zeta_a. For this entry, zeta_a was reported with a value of 5.8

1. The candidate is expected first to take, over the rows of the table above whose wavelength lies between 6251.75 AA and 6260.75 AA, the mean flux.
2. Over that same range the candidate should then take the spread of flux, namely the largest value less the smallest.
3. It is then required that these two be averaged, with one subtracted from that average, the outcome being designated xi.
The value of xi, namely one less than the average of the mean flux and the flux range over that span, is 2.41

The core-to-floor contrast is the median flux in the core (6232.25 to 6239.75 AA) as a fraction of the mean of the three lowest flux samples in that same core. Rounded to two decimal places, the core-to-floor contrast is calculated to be 1.03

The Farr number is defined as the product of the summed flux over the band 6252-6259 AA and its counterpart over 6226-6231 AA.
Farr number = 515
